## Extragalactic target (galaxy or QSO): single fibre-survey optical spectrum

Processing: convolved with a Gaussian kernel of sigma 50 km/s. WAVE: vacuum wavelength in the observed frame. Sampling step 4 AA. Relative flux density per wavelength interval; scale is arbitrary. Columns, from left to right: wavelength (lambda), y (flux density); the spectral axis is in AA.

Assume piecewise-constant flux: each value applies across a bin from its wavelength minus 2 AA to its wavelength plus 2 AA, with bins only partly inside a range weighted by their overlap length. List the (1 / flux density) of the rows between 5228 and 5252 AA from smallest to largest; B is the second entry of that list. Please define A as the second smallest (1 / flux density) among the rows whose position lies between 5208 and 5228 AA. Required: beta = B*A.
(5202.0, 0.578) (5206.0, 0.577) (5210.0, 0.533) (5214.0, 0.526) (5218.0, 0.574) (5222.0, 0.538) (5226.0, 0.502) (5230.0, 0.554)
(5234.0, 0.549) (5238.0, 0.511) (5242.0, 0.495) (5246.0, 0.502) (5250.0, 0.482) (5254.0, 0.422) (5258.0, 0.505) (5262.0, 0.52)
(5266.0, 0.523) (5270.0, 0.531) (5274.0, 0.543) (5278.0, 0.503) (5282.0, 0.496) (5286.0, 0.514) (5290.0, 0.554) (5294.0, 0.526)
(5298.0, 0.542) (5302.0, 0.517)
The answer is 3.39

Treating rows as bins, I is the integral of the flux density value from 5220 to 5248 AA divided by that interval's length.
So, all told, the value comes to 0.522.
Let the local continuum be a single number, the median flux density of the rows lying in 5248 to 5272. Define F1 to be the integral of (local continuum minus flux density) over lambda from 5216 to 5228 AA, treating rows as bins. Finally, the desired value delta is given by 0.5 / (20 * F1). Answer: -0.08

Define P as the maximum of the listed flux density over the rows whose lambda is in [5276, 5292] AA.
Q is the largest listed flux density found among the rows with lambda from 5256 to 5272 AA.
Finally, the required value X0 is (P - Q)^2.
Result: 0.0005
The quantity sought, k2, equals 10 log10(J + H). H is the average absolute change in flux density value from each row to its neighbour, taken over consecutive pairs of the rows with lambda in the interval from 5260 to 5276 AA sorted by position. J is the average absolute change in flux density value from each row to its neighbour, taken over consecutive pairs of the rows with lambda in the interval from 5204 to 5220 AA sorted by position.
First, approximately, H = 0.008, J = 0.033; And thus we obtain -13.9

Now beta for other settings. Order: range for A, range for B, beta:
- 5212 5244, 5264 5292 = 3.32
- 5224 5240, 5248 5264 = 3.61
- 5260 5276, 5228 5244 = 3.43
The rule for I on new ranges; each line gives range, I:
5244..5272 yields 0.498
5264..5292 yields 0.523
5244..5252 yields 0.492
